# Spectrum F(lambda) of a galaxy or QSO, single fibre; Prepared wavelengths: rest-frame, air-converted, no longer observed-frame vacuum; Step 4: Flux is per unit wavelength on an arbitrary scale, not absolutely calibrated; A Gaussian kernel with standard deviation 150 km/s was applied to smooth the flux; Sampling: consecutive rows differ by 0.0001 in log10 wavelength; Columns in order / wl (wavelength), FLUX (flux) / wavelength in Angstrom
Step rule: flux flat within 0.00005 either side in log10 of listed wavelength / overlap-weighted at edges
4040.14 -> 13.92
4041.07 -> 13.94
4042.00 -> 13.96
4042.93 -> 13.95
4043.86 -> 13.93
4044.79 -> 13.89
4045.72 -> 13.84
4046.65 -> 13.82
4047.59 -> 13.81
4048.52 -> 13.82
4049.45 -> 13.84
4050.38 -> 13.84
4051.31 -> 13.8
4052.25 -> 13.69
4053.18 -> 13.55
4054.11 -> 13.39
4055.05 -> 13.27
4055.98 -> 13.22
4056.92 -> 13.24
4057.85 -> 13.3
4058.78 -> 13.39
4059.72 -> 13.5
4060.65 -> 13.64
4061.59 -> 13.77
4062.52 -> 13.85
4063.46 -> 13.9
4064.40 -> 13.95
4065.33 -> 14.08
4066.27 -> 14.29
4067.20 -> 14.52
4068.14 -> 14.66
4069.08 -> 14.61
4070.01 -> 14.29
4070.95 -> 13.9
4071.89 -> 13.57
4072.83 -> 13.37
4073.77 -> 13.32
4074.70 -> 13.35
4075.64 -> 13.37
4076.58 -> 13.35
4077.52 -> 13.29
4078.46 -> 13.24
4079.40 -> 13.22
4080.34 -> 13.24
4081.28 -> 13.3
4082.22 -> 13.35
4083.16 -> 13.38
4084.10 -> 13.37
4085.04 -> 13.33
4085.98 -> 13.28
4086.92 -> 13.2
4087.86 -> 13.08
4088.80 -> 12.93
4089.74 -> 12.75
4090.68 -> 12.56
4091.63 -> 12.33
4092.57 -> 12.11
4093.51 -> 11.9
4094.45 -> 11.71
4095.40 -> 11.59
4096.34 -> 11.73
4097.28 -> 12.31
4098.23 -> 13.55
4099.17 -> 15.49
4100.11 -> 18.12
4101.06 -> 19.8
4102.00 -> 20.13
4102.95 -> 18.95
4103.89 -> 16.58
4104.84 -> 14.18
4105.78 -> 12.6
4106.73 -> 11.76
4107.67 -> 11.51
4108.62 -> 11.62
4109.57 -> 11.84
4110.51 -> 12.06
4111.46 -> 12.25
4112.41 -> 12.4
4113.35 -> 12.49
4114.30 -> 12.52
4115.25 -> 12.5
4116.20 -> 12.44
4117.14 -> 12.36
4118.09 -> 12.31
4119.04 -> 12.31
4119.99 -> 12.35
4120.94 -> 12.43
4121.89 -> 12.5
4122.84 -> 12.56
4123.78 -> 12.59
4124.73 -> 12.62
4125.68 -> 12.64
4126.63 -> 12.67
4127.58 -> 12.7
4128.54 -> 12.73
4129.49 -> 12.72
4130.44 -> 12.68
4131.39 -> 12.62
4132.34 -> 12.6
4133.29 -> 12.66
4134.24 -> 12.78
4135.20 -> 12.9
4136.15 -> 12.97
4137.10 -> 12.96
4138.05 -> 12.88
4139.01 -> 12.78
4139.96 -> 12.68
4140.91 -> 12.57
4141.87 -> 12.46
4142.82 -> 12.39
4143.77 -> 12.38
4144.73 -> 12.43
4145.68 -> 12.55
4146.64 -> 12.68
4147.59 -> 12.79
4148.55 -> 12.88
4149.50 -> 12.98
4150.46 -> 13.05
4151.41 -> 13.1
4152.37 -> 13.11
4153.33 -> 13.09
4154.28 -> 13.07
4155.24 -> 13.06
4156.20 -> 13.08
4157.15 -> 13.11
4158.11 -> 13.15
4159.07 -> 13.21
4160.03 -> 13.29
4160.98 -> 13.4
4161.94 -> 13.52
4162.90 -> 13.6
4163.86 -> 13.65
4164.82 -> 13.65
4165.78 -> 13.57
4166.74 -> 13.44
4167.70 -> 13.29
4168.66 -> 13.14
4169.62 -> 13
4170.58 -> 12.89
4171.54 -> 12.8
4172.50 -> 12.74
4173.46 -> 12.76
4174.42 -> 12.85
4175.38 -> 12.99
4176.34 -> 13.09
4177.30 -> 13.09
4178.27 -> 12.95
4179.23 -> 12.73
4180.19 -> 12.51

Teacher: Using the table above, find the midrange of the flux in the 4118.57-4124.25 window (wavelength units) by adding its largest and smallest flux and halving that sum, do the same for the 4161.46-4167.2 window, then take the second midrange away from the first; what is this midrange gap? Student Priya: -1.1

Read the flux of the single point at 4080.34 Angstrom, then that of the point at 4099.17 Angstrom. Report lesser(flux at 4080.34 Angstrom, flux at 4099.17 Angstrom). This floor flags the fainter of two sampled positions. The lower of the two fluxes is 13.2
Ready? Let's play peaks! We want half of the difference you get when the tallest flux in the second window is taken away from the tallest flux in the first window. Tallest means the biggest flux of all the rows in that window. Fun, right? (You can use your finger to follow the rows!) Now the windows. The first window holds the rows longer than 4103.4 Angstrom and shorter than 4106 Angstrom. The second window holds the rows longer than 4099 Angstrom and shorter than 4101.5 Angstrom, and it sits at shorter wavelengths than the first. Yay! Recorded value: -1.6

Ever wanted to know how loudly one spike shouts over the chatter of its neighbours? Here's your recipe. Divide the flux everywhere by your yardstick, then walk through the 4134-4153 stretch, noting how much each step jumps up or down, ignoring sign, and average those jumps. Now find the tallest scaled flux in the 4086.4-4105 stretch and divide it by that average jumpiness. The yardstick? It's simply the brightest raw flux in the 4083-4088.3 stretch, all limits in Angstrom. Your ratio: 253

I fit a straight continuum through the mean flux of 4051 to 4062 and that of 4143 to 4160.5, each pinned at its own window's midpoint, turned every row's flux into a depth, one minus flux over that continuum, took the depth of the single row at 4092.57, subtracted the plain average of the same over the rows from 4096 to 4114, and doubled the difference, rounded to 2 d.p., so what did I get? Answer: 0.32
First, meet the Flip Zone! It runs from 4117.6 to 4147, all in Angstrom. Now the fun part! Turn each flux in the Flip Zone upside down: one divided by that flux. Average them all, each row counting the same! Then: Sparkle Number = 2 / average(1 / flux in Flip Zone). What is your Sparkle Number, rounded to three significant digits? 25.2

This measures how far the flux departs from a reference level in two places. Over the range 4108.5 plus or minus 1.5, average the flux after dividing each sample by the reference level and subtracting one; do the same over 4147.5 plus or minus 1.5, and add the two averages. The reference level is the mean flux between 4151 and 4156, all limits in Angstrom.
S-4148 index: -0.13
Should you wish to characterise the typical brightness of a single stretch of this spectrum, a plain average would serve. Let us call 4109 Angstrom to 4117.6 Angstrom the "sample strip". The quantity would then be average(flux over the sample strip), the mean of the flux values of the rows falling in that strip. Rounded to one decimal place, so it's 12.3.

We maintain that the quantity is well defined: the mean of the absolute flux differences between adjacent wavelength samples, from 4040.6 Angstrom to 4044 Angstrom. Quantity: 0.017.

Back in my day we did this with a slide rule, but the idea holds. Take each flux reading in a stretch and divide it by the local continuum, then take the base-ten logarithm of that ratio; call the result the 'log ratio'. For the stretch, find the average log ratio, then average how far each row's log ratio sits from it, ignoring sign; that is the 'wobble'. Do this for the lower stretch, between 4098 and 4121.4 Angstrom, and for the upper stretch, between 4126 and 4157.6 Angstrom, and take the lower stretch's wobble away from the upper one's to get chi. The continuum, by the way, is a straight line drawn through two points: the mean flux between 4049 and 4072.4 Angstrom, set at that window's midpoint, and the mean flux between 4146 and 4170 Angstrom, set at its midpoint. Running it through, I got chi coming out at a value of -0.0532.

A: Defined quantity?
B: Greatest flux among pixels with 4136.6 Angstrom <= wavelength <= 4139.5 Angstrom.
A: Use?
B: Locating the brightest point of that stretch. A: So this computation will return 12.96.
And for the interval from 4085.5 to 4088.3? 13.28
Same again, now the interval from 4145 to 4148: 12.79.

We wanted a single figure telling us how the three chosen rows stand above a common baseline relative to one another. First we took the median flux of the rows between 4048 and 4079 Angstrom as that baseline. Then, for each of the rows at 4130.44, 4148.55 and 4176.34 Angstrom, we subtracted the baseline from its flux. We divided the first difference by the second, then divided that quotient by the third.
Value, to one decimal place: -2.3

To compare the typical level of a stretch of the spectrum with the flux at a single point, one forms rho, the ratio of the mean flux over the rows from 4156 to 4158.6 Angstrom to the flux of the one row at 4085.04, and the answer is 0.98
